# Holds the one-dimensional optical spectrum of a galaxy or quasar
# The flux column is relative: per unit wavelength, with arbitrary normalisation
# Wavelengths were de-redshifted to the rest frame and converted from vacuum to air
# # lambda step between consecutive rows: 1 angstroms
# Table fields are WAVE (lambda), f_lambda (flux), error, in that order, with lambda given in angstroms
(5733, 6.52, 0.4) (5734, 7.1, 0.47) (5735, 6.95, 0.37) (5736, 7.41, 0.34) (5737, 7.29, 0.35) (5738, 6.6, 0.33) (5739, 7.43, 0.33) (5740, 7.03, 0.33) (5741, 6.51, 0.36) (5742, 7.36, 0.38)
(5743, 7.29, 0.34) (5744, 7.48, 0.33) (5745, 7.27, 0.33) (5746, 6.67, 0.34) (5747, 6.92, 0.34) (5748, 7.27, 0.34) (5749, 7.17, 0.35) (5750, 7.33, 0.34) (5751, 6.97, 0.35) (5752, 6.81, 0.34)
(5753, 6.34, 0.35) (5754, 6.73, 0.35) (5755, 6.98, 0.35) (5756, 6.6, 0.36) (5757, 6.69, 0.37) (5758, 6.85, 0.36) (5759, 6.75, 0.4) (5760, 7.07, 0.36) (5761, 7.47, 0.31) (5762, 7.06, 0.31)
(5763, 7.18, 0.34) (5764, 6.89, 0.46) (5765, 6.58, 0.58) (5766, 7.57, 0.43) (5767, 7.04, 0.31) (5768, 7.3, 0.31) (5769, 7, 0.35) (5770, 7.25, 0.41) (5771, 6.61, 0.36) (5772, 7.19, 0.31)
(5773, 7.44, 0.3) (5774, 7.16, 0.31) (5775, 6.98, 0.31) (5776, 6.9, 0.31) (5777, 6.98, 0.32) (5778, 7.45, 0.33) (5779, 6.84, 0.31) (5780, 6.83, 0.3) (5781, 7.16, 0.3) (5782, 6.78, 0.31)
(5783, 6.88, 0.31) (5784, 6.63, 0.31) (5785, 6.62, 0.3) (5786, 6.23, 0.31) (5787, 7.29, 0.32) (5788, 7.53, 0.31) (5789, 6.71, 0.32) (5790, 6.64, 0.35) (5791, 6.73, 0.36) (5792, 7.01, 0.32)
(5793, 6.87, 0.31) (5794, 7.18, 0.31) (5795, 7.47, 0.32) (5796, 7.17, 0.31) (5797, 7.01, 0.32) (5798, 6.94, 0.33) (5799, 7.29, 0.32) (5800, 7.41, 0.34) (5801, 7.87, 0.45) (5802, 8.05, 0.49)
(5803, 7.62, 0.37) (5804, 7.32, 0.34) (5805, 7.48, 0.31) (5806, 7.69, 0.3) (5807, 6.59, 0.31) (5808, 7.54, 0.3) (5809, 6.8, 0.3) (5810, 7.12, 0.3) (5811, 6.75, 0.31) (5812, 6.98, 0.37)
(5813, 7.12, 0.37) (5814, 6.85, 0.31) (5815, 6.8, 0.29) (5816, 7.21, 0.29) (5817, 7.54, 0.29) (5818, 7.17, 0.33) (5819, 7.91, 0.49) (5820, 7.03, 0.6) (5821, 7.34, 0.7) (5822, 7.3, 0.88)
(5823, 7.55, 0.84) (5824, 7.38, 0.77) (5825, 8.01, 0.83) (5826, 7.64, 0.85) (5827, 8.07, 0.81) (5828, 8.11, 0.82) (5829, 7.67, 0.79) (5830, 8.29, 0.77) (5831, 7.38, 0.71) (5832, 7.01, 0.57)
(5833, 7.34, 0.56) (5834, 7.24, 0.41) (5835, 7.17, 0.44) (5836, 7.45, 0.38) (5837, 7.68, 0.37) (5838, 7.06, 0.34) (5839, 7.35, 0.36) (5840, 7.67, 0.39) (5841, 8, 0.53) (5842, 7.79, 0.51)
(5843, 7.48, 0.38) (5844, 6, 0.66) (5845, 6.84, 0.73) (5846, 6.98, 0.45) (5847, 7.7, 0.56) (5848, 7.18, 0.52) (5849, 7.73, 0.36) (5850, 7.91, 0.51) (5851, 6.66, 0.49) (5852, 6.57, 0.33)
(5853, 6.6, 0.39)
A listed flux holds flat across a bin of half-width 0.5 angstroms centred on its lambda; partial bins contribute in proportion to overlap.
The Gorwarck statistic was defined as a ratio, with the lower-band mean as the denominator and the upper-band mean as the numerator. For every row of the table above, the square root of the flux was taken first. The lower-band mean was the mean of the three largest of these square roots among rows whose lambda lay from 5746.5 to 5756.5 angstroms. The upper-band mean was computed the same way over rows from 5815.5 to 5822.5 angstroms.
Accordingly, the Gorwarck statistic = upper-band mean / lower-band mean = 1.02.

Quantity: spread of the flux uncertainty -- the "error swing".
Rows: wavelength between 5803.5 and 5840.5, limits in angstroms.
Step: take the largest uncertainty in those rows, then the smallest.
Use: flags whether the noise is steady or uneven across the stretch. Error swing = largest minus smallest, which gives 0.590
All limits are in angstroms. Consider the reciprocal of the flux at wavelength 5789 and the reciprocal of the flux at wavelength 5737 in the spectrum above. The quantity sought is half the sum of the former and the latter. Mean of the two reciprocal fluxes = 0.143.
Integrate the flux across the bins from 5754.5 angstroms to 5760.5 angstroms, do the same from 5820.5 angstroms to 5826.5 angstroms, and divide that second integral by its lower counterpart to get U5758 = 1.10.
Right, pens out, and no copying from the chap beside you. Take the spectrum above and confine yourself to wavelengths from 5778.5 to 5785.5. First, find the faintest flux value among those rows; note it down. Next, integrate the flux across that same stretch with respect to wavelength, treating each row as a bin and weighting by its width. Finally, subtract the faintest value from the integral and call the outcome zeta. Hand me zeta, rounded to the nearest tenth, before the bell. 41.1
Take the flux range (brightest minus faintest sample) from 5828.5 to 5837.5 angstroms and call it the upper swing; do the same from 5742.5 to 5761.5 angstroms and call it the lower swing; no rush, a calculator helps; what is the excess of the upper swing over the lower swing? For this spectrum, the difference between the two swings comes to 0.14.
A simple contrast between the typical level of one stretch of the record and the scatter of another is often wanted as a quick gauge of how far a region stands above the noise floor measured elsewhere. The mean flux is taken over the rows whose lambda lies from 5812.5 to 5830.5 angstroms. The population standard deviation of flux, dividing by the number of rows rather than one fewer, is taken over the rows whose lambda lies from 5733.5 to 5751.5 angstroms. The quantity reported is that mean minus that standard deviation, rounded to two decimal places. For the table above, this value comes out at 7.21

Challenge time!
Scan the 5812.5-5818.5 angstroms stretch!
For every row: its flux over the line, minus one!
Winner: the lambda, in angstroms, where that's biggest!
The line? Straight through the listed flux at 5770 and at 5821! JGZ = 5817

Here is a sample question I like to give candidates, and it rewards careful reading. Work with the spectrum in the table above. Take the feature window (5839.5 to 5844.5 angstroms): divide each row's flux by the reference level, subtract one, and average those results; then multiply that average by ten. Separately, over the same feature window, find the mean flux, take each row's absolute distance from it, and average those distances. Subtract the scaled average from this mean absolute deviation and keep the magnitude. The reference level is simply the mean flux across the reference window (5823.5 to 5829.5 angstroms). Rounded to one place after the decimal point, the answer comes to 1.1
